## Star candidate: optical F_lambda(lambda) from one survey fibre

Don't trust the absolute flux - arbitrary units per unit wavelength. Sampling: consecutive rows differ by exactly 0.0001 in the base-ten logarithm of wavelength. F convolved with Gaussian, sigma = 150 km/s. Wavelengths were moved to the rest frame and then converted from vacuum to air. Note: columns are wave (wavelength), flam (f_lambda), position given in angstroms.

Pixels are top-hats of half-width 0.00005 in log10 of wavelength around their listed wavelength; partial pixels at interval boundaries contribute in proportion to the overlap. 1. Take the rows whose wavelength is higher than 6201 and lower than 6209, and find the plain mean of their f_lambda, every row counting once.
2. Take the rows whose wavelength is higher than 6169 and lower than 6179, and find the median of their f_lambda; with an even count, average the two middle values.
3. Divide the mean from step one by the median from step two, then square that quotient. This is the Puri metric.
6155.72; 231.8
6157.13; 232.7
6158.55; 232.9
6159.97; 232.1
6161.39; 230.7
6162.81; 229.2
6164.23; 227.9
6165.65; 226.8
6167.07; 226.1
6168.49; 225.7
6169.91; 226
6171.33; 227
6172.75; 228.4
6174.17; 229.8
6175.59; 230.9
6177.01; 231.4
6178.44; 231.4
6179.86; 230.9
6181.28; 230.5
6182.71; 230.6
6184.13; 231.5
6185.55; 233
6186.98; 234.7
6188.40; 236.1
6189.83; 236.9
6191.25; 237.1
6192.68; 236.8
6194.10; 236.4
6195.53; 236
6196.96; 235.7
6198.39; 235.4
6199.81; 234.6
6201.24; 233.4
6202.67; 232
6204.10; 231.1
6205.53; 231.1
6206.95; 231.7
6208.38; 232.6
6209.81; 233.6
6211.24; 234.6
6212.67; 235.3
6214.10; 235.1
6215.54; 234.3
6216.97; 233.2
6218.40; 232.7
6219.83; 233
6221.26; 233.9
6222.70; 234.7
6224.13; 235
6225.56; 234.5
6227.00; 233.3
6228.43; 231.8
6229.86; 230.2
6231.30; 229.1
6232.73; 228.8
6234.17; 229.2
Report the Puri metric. 1.02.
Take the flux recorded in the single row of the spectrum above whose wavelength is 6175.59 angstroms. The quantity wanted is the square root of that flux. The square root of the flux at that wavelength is 15.2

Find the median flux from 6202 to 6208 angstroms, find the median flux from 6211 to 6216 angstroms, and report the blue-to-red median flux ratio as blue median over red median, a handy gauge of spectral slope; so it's 0.985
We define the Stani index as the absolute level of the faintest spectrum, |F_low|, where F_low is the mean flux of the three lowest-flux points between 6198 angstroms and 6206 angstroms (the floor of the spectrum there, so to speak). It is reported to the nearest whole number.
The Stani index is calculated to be 231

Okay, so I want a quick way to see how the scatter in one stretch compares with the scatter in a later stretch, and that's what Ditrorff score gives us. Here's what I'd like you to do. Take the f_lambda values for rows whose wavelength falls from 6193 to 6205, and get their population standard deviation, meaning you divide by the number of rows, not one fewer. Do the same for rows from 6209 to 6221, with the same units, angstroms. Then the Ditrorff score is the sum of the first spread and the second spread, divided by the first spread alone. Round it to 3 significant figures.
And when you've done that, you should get 1.50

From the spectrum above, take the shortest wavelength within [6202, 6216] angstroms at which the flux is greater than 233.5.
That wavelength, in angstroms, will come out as 6209.81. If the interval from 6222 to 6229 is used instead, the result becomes 6222.70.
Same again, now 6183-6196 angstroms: 6186.98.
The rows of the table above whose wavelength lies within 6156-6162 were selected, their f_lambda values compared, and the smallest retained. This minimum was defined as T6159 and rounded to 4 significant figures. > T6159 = 230.7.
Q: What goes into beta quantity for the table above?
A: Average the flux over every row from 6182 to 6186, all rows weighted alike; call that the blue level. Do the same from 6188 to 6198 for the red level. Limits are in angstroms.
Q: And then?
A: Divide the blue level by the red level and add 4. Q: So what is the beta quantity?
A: 4.98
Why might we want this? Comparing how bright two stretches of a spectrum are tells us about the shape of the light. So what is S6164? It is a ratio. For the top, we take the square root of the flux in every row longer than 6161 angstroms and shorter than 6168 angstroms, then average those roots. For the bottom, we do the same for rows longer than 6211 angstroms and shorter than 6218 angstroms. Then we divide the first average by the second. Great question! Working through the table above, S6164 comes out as 0.99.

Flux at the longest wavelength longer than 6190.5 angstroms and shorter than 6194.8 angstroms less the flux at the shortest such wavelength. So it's -0.7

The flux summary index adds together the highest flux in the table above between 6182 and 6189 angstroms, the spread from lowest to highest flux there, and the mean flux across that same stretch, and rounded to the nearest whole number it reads 475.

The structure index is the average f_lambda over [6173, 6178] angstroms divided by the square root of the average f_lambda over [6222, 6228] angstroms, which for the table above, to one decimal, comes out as 15.1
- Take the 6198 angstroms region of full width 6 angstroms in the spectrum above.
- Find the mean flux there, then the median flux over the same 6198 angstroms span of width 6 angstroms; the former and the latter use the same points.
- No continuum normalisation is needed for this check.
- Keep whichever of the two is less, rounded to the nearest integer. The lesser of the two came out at 235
